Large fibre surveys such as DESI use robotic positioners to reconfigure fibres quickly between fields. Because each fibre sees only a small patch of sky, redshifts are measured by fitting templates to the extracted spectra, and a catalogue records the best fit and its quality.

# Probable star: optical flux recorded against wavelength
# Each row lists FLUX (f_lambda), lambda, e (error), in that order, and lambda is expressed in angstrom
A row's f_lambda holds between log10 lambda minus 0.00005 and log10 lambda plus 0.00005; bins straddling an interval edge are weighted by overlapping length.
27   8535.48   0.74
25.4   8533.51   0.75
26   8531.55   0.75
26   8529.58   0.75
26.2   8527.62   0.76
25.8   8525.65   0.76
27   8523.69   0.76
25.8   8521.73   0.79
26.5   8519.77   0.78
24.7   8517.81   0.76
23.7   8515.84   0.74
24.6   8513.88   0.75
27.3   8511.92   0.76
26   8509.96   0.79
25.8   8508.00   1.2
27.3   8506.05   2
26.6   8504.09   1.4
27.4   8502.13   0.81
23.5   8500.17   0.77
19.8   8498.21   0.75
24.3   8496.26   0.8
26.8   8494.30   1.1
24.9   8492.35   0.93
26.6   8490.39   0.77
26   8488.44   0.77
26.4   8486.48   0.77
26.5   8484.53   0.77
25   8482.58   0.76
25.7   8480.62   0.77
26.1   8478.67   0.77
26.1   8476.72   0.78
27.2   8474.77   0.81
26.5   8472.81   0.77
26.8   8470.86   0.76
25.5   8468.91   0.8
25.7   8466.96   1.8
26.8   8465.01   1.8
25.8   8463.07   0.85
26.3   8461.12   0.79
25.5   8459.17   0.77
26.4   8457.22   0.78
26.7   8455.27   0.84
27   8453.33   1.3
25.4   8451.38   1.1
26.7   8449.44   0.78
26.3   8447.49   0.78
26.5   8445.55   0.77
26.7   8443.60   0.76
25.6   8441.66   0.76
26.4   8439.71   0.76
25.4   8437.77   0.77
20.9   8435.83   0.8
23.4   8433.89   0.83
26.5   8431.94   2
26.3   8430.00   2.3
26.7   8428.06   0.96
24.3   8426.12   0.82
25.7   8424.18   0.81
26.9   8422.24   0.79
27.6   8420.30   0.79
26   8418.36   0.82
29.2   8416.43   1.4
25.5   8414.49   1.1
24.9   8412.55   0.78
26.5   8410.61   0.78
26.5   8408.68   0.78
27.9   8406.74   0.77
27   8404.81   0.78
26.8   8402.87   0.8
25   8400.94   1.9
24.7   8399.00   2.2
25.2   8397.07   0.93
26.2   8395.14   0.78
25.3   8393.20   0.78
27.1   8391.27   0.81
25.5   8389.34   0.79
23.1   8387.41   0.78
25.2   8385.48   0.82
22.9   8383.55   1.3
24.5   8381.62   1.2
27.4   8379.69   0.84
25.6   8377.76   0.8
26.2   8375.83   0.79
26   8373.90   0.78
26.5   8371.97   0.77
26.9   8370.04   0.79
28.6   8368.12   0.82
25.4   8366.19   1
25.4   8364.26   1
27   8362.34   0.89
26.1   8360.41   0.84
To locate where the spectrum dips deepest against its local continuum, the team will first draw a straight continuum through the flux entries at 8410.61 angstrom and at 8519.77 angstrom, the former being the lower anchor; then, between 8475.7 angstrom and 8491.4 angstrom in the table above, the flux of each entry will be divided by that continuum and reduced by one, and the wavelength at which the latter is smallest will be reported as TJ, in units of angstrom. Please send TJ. 8482.58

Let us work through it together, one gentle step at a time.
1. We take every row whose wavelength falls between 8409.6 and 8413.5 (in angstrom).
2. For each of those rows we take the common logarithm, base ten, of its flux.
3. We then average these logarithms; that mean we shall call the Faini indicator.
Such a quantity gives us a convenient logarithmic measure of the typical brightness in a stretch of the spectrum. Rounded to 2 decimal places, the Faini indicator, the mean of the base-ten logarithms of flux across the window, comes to 1.41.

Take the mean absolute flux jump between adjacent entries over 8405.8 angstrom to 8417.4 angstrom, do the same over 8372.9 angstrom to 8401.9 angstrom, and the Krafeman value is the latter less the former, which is 0.0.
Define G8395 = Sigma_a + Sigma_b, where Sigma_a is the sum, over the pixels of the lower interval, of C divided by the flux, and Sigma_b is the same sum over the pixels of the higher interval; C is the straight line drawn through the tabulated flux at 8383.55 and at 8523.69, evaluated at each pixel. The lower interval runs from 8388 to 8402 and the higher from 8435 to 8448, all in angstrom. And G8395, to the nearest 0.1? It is 13.2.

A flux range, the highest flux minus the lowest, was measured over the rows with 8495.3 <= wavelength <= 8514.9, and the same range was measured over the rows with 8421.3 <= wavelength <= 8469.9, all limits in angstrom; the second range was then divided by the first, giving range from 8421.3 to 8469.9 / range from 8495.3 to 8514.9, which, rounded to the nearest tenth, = 0.8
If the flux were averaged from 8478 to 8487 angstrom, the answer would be 25.9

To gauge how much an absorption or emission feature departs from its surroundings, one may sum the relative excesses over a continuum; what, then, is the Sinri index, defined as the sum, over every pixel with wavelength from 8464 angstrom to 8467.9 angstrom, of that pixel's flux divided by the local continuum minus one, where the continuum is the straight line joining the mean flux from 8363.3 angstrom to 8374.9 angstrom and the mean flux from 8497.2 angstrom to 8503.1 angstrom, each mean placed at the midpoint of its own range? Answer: 0.16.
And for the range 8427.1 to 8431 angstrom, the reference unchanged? 0.11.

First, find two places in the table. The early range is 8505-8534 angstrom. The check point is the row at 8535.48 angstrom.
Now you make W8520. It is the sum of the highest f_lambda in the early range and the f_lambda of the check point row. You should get 54.3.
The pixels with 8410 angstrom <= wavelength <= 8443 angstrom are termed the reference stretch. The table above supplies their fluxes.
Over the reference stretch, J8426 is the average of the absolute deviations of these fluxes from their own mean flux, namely 1.2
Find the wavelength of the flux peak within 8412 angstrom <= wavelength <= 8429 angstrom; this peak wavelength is 8416.43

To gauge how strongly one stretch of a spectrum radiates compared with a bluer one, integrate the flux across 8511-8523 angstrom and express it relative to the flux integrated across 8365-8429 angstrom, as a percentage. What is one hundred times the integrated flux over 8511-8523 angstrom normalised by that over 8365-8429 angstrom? 18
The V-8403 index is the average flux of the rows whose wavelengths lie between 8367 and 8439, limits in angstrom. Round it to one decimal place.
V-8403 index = 25.8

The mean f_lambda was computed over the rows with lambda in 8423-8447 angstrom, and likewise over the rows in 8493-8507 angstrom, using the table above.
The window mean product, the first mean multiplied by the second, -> 637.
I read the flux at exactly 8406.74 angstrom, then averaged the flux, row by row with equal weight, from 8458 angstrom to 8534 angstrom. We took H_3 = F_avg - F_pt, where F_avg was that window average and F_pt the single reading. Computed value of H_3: -2.1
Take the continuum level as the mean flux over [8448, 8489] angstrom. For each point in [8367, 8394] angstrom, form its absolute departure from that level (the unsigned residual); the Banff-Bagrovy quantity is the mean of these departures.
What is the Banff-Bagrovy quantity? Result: 1.21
